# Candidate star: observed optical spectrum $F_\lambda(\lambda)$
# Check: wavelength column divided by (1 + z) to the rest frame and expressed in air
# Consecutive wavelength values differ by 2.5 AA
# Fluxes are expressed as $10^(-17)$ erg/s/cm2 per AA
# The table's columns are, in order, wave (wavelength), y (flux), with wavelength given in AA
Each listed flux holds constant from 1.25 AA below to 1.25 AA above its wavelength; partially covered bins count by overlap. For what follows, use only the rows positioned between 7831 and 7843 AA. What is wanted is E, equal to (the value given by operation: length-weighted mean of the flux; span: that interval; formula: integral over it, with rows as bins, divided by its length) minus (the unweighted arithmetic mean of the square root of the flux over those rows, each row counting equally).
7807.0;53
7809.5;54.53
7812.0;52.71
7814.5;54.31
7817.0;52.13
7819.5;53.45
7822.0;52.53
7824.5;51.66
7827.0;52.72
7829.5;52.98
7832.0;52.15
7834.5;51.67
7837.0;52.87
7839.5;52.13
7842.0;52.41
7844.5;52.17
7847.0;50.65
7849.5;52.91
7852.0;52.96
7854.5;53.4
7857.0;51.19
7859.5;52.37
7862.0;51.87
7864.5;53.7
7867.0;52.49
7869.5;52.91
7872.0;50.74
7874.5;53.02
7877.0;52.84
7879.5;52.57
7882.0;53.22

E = 45.0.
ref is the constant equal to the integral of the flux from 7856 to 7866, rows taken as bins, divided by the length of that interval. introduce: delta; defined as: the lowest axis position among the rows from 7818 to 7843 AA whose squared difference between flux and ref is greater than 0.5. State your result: 7819.5 AA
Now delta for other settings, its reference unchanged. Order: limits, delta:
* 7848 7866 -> 7854.5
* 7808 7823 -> 7809.5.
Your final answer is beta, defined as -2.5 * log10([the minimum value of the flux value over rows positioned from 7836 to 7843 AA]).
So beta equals -4.29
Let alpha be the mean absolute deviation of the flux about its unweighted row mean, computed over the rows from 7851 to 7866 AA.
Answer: 0.77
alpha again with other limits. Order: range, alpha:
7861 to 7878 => 0.69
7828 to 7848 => 0.48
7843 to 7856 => 0.81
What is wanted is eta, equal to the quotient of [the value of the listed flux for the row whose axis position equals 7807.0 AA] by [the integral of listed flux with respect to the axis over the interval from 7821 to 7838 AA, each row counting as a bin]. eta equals 0.0595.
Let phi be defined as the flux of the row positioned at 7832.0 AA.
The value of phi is 52.15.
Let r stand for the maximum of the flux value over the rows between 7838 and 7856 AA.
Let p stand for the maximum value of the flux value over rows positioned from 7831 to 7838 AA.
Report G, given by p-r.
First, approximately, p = 52.87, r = 53.4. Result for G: -0.53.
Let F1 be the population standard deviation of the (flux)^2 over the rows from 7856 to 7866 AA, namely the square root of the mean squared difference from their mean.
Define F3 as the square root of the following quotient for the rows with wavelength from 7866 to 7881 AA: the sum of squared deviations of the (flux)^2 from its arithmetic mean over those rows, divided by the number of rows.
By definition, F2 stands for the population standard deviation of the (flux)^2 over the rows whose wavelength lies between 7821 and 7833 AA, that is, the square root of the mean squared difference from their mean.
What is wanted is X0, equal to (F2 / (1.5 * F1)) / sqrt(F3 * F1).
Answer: 0.004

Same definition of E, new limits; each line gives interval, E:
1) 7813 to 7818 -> 46.0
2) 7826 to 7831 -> 45.6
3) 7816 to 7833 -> 45.3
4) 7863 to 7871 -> 45.6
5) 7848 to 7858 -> 45.3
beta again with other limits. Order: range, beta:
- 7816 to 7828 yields -4.28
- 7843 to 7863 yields -4.26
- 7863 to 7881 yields -4.26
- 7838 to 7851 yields -4.26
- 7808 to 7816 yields -4.30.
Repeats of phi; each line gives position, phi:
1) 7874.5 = 53.02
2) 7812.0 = 52.71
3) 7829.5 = 52.98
